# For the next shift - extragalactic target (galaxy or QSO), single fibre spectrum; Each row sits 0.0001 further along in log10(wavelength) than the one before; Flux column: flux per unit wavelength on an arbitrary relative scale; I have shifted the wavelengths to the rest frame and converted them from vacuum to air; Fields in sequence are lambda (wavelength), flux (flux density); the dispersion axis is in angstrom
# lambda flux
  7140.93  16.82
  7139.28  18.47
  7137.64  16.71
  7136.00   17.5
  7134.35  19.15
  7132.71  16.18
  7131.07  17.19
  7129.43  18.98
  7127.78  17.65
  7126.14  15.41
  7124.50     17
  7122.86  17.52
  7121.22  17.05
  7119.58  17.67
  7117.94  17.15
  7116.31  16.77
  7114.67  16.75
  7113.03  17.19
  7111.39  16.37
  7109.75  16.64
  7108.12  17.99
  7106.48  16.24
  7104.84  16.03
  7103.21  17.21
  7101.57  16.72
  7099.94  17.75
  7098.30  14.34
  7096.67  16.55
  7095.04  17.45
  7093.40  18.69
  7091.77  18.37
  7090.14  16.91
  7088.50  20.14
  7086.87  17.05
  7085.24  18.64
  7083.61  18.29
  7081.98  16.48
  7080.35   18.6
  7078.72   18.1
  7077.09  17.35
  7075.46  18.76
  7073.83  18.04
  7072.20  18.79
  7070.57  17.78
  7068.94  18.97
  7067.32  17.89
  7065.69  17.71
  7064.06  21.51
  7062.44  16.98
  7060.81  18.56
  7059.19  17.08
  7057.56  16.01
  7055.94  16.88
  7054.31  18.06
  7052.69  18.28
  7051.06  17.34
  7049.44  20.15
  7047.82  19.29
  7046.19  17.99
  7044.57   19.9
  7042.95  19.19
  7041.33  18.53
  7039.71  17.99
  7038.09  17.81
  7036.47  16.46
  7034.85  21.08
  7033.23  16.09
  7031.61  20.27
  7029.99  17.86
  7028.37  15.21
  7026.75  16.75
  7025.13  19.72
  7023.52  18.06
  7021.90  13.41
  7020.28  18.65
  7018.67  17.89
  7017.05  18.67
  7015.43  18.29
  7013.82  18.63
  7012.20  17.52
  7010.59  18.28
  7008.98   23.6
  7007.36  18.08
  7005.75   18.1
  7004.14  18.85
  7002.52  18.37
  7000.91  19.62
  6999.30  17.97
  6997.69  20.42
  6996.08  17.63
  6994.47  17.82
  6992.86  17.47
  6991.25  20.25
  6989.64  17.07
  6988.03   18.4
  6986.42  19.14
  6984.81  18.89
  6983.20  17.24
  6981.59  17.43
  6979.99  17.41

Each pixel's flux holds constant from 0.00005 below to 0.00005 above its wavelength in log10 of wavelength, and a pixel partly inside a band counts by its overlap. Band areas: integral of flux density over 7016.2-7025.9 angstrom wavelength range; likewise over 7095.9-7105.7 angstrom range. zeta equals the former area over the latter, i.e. 1.07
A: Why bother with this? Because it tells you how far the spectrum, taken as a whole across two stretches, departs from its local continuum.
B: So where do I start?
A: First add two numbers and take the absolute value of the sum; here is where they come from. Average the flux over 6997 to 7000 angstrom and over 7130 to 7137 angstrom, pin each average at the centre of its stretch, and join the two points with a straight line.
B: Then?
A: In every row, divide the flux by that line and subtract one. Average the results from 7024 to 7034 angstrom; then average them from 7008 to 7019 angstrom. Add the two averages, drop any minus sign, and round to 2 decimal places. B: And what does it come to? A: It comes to 0.06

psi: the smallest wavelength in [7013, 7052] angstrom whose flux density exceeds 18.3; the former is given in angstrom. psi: 7013.82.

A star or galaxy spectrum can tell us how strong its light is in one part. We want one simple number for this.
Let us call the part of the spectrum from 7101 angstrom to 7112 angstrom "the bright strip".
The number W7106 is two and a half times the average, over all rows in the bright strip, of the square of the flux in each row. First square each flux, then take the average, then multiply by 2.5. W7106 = 702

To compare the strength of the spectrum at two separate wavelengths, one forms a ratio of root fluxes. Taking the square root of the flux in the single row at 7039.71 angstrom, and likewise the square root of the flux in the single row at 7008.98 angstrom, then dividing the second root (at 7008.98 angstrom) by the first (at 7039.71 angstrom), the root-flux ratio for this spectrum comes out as 1.15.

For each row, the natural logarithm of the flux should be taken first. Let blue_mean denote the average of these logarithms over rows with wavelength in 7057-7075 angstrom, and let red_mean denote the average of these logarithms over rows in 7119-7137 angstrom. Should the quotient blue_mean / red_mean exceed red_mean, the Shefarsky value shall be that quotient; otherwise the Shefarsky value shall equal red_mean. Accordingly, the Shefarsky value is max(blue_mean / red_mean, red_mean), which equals 2.85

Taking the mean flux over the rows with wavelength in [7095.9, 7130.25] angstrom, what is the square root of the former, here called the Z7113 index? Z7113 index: 4.111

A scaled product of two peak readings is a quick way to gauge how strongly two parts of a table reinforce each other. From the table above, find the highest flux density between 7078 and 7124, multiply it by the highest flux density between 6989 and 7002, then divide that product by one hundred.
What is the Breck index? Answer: 4.11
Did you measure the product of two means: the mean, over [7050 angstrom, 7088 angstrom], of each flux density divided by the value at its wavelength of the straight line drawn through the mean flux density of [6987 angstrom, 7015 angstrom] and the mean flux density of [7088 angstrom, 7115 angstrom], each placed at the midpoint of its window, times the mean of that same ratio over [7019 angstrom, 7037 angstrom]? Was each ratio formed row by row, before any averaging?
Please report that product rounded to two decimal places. 0.98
